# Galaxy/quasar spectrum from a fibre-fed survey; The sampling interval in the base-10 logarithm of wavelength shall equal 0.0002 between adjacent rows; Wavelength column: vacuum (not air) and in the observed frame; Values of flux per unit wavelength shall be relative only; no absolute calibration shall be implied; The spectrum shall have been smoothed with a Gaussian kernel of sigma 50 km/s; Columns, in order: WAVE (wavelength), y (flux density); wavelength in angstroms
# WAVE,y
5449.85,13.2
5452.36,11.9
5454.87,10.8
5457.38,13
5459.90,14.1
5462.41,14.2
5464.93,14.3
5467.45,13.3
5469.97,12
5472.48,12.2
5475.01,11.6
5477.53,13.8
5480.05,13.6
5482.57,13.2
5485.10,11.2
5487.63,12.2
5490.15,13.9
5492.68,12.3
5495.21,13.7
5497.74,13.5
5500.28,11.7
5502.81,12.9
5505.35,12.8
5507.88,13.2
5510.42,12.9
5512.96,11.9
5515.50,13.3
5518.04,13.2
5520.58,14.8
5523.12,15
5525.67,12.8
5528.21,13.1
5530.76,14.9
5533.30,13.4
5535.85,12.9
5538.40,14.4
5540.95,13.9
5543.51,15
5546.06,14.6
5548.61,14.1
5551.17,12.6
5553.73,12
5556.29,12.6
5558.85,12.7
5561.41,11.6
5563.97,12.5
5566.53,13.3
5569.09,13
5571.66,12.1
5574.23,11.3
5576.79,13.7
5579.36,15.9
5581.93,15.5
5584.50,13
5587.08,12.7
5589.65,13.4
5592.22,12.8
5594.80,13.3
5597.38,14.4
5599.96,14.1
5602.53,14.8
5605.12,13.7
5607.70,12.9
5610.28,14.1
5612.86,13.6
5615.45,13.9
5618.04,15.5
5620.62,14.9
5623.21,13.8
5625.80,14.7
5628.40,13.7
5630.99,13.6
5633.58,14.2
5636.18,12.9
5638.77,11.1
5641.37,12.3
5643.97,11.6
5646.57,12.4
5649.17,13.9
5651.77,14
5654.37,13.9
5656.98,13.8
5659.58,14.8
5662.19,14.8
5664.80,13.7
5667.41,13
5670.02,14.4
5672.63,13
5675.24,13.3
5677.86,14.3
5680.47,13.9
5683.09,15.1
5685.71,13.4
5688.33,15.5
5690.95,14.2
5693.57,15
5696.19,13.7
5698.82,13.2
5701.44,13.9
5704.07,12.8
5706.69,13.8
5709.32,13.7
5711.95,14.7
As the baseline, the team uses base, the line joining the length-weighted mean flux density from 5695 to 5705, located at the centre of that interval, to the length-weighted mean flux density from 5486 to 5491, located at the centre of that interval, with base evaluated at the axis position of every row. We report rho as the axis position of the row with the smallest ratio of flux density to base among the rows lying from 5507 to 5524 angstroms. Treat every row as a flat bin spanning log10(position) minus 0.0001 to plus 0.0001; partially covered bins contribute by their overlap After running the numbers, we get 5512.96 angstroms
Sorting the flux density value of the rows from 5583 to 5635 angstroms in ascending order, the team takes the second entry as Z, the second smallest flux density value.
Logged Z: 12.8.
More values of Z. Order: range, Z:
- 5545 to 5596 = 11.6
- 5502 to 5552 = 12.6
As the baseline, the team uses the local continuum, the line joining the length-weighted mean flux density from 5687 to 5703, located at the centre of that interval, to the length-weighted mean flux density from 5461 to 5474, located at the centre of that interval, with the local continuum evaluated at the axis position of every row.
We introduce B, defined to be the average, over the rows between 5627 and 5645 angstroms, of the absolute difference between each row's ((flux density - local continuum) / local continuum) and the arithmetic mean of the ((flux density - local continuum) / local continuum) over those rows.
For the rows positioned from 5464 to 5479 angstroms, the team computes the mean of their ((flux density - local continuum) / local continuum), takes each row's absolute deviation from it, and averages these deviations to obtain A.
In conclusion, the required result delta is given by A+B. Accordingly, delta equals 0.140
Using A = 0.071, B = 0.069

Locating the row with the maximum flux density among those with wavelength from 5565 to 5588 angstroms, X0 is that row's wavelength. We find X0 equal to 5579.36 angstroms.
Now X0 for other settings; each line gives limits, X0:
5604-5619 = 5618.04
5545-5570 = 5546.06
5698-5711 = 5701.44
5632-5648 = 5633.58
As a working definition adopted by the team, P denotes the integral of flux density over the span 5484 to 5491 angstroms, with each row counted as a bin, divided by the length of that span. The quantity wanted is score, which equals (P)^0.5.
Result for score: 3.52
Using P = 12.4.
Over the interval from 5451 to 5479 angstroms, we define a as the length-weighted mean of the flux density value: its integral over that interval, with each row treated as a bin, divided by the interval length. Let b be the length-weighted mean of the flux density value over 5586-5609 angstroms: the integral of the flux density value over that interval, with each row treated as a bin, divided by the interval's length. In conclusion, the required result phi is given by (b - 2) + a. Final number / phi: 24.4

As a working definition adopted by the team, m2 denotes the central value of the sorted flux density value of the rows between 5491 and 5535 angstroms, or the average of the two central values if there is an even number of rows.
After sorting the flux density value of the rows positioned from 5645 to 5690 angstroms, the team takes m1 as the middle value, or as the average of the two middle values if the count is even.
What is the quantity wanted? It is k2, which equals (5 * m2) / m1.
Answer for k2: 4.75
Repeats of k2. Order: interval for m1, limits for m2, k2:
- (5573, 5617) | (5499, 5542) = 4.82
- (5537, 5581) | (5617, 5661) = 5.31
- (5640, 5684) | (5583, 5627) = 4.96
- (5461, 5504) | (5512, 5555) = 5.08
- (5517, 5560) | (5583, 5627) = 5.15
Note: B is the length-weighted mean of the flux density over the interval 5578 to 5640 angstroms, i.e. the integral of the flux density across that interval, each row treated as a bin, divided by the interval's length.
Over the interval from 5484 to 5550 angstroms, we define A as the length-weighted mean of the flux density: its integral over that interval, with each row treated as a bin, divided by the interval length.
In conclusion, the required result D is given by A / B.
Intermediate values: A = 13.4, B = 13.9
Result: 0.97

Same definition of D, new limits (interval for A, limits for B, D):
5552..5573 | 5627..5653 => 0.96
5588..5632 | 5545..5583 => 1.06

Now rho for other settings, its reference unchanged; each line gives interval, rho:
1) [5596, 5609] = 5607.70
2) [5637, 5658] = 5638.77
